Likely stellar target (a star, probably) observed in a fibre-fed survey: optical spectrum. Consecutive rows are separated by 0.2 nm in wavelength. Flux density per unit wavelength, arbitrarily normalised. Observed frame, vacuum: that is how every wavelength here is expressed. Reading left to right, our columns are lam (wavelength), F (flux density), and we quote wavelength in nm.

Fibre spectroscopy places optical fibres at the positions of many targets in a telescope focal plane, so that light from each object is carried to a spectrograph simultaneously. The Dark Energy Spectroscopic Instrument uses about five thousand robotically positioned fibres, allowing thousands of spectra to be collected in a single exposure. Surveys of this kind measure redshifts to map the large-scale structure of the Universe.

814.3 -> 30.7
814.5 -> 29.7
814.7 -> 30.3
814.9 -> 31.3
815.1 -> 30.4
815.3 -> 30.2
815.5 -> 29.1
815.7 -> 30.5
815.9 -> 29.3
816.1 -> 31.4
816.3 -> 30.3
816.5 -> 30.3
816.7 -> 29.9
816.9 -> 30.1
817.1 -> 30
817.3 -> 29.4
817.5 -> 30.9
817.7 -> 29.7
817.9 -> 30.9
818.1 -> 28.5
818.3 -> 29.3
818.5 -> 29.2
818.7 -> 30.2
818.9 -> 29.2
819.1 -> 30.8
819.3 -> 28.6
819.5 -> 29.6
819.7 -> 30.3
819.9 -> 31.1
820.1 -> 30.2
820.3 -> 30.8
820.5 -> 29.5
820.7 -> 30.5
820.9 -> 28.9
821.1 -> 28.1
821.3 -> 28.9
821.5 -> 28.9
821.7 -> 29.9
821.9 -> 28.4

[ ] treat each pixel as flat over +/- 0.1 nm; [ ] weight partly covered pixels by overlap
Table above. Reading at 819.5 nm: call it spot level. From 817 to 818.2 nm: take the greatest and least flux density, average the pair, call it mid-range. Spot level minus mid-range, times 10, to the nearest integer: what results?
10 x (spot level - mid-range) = -1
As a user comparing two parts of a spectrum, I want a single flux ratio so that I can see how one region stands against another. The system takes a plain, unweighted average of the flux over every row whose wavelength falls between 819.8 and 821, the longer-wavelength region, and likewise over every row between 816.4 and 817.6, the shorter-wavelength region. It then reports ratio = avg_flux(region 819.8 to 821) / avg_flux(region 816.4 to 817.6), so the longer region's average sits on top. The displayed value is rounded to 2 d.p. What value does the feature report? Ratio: 1.00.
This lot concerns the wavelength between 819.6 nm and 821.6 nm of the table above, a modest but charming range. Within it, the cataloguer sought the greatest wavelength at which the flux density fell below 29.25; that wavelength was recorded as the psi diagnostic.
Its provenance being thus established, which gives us 821.5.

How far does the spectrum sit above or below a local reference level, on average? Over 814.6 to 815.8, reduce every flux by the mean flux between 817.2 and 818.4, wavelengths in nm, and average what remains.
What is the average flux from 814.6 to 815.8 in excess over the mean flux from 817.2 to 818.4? 0.52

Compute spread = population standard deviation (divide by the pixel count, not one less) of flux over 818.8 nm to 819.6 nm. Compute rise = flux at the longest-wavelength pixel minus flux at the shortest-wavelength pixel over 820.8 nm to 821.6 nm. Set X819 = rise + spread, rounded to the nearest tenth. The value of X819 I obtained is 0.8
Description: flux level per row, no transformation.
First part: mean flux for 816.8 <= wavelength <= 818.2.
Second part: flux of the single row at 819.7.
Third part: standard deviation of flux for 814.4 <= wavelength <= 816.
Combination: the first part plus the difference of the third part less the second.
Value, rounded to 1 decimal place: 0.3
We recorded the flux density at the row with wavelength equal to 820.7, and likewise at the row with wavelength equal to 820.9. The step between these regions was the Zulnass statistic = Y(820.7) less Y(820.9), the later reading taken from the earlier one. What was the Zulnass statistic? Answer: 1.6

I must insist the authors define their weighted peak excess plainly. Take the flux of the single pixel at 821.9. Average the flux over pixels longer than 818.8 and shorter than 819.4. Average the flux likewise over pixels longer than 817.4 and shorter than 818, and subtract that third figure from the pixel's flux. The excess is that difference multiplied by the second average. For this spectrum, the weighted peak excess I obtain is -62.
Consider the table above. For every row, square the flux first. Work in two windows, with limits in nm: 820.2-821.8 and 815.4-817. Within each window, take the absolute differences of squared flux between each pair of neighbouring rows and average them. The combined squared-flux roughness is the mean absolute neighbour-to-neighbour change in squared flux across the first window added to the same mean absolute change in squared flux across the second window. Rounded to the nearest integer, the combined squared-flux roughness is 110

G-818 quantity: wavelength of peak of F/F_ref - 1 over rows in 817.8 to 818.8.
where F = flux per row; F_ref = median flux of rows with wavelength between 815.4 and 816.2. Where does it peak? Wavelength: 817.9 nm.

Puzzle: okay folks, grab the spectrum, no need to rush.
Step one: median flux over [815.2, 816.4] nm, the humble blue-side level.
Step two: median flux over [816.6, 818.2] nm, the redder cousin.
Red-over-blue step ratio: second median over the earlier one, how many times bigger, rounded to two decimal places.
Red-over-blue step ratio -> 0.99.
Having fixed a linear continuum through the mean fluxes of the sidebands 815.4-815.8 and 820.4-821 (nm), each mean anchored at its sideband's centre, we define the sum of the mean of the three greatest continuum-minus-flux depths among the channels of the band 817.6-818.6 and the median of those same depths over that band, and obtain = 1.1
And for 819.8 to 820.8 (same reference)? -1.3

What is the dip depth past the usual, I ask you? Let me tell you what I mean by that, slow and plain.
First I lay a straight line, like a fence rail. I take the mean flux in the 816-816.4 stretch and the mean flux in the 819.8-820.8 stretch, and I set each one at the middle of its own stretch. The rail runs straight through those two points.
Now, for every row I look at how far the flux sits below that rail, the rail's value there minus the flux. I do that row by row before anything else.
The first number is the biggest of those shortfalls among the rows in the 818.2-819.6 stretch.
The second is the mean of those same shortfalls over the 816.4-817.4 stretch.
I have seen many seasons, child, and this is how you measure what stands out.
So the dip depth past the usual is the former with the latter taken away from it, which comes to 1.09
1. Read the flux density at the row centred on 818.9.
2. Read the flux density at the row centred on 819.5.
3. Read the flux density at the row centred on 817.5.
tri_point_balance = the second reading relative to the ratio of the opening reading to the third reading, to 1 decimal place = 31.3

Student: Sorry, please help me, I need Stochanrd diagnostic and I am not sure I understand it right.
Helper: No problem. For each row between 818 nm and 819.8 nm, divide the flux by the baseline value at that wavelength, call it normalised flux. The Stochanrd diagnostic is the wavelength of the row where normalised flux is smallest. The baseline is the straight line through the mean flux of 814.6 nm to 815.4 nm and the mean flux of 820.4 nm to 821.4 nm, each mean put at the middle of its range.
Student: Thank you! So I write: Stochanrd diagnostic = 818.1 nm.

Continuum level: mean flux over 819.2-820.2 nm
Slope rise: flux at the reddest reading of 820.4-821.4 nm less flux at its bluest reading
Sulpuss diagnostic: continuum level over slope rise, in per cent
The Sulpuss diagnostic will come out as -4993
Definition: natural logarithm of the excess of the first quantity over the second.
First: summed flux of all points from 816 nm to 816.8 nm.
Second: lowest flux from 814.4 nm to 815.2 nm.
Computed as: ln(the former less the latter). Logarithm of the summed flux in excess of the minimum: 4.52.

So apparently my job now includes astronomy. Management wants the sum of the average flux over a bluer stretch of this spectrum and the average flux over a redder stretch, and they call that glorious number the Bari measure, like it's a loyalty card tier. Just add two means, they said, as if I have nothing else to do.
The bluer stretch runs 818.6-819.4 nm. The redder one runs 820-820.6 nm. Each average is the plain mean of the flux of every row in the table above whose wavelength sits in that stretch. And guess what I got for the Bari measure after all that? 59.87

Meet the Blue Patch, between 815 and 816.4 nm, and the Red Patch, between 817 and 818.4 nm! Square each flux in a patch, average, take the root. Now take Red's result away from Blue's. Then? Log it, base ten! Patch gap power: -0.45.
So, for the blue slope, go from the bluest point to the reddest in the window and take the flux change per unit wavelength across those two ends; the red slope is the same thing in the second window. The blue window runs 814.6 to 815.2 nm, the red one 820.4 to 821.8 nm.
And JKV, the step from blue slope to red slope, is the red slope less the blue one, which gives 0.1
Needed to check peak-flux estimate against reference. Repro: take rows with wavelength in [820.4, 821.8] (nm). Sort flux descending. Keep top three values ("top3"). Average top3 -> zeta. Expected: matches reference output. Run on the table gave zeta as 30.0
